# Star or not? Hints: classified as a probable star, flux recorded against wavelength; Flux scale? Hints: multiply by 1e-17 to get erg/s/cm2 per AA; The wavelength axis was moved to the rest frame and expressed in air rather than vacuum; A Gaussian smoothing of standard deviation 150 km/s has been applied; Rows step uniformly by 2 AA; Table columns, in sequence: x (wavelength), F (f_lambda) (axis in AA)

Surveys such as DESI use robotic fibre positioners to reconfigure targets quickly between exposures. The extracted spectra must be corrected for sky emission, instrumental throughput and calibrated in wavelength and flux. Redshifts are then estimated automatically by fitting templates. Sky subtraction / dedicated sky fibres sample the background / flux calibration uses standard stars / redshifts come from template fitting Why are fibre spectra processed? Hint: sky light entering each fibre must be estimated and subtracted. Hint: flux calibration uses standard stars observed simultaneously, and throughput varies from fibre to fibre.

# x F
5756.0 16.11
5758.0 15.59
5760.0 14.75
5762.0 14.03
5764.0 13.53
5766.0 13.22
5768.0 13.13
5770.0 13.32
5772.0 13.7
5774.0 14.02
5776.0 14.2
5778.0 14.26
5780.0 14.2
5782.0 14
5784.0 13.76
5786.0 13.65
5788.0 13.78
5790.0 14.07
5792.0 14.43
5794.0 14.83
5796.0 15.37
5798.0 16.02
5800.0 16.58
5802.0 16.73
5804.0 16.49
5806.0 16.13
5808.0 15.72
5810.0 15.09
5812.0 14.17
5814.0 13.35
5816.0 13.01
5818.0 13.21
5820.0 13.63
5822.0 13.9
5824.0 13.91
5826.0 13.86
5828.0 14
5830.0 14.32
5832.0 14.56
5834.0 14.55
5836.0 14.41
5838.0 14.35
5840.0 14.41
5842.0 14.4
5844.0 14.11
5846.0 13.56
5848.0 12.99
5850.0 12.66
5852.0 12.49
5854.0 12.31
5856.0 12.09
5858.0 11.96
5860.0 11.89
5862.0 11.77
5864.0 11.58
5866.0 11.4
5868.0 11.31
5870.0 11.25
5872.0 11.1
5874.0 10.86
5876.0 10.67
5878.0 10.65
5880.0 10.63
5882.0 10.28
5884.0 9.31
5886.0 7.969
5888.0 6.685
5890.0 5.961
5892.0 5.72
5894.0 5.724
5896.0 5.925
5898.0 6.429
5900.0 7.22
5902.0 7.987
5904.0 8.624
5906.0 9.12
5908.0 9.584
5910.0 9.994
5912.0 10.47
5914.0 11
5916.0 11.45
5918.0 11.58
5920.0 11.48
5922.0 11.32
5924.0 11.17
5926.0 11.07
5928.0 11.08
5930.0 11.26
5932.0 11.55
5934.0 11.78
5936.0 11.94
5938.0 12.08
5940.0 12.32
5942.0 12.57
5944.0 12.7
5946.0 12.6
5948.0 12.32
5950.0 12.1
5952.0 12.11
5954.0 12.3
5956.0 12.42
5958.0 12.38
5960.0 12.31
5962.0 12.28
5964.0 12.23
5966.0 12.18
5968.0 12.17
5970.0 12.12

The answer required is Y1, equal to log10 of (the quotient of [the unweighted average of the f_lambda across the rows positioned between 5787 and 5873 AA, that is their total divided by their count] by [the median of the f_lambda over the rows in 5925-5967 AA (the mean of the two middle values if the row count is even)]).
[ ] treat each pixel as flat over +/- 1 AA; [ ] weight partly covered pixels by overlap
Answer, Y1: 0.05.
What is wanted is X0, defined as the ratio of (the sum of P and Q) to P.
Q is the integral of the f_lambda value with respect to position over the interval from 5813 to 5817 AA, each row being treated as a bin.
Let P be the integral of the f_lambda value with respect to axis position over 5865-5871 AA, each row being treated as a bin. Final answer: 1.8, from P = 68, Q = 53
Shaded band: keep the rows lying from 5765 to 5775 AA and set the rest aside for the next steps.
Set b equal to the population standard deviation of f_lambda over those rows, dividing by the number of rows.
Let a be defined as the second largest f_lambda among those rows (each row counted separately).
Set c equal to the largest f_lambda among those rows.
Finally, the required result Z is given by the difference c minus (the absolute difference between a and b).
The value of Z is 0.7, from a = 13.7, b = 0.3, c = 14.02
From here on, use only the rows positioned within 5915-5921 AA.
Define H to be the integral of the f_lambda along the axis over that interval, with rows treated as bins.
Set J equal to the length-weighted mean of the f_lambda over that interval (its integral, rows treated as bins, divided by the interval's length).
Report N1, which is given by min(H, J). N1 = 12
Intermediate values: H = 69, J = 11.5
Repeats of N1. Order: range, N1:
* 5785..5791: 14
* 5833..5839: 14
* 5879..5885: 10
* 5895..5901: 7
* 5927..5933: 11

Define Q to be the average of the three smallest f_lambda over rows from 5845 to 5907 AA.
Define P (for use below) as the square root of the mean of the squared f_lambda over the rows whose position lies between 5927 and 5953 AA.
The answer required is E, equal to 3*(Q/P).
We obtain 1.4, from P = 12.0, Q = 6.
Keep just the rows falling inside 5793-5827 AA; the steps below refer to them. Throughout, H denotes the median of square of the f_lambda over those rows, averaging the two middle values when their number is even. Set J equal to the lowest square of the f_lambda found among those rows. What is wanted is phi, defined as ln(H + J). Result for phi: 5.96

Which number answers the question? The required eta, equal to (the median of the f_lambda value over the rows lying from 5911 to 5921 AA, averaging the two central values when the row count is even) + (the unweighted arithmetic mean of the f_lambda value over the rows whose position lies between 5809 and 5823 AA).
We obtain 25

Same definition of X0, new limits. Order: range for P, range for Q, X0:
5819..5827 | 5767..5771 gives 1.5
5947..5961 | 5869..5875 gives 1.4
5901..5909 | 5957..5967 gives 2.7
